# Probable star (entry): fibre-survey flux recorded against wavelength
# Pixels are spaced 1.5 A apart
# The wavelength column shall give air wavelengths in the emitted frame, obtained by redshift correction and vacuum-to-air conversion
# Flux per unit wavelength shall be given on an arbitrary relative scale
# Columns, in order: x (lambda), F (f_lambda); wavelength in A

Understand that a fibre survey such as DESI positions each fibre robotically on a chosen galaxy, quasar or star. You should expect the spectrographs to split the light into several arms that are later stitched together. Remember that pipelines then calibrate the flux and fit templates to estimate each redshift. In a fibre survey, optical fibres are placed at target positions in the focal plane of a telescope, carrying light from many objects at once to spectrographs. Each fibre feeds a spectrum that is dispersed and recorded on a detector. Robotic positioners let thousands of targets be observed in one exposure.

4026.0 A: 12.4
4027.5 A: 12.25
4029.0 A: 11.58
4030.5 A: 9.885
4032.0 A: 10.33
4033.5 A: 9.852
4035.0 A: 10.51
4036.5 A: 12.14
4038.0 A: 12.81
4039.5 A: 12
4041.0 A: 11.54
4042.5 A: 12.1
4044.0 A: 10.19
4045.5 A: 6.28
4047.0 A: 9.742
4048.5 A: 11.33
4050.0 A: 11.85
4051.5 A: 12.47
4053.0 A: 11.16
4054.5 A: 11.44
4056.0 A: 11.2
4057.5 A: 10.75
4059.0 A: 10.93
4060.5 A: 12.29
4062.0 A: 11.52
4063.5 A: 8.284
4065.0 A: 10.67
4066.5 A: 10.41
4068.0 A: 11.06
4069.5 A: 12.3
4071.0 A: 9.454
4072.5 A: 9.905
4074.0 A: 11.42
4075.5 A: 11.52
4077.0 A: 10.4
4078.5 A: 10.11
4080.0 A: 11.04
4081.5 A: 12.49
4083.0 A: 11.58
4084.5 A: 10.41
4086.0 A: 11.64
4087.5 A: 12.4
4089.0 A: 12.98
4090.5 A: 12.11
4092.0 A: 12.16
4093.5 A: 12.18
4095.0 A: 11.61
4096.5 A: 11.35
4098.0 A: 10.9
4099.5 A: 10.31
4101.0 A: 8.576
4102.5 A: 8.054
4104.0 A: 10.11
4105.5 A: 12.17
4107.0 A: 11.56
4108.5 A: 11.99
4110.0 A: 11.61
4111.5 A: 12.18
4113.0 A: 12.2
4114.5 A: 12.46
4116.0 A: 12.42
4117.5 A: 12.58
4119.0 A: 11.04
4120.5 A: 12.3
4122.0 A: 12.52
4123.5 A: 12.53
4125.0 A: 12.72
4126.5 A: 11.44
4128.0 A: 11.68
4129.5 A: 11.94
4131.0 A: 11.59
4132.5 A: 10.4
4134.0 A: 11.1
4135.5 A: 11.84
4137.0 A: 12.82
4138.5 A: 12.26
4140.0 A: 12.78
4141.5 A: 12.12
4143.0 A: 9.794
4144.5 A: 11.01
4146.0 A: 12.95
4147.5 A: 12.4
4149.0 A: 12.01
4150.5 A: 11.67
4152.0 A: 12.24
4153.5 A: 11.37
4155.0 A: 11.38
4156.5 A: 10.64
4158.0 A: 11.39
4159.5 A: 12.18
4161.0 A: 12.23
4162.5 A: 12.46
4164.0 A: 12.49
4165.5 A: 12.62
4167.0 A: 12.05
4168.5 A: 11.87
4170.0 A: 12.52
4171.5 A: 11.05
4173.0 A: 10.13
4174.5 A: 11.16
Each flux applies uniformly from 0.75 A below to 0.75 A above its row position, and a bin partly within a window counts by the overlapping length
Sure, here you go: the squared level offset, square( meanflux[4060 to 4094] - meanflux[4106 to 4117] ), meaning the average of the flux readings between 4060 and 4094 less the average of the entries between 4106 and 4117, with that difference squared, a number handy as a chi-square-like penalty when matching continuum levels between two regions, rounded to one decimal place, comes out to 0.7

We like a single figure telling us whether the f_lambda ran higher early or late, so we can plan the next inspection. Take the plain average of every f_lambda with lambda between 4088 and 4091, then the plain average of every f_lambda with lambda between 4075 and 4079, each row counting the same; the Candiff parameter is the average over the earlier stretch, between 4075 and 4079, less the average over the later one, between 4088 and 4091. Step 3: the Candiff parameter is -1.9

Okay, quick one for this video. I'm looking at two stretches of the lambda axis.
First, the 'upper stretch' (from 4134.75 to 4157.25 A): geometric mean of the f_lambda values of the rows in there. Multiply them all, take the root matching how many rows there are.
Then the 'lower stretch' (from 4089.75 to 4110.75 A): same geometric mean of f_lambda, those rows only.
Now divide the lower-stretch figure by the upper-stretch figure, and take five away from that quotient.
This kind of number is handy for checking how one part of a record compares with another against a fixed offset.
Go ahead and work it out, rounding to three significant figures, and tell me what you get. -4.07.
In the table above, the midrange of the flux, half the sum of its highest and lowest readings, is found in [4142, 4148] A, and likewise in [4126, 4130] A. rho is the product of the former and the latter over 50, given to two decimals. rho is 2.66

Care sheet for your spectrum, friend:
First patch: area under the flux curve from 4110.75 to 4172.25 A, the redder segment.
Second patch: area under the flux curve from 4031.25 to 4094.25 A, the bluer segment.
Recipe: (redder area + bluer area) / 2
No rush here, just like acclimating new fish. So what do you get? 717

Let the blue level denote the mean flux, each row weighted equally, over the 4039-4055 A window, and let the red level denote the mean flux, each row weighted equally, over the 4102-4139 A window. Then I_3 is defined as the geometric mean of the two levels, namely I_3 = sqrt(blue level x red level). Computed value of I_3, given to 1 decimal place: 11.3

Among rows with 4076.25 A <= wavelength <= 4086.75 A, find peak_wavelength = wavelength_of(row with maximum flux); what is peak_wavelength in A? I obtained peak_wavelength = 4081.5 A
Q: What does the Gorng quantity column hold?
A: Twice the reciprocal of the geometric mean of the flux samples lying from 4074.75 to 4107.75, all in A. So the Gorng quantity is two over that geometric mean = 0.180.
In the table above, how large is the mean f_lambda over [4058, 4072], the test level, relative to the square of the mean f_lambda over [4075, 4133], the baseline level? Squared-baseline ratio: 0.081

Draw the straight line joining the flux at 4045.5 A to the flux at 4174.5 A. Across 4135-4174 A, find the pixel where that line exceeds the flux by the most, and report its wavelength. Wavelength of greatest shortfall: 4173.0 A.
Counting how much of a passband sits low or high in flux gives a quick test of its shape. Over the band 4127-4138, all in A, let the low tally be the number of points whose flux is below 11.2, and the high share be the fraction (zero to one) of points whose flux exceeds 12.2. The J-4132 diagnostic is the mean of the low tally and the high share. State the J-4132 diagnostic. 1.1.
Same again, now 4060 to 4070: 2.1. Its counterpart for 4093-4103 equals 2.0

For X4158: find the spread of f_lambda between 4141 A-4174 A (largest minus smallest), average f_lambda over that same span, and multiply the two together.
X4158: 37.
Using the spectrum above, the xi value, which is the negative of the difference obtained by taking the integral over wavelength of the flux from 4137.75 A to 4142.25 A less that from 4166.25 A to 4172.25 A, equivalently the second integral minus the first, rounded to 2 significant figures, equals 15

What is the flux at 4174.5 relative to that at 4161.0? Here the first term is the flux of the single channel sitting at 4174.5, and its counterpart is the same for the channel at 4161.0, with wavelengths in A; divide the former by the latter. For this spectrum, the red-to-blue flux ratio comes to 0.91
